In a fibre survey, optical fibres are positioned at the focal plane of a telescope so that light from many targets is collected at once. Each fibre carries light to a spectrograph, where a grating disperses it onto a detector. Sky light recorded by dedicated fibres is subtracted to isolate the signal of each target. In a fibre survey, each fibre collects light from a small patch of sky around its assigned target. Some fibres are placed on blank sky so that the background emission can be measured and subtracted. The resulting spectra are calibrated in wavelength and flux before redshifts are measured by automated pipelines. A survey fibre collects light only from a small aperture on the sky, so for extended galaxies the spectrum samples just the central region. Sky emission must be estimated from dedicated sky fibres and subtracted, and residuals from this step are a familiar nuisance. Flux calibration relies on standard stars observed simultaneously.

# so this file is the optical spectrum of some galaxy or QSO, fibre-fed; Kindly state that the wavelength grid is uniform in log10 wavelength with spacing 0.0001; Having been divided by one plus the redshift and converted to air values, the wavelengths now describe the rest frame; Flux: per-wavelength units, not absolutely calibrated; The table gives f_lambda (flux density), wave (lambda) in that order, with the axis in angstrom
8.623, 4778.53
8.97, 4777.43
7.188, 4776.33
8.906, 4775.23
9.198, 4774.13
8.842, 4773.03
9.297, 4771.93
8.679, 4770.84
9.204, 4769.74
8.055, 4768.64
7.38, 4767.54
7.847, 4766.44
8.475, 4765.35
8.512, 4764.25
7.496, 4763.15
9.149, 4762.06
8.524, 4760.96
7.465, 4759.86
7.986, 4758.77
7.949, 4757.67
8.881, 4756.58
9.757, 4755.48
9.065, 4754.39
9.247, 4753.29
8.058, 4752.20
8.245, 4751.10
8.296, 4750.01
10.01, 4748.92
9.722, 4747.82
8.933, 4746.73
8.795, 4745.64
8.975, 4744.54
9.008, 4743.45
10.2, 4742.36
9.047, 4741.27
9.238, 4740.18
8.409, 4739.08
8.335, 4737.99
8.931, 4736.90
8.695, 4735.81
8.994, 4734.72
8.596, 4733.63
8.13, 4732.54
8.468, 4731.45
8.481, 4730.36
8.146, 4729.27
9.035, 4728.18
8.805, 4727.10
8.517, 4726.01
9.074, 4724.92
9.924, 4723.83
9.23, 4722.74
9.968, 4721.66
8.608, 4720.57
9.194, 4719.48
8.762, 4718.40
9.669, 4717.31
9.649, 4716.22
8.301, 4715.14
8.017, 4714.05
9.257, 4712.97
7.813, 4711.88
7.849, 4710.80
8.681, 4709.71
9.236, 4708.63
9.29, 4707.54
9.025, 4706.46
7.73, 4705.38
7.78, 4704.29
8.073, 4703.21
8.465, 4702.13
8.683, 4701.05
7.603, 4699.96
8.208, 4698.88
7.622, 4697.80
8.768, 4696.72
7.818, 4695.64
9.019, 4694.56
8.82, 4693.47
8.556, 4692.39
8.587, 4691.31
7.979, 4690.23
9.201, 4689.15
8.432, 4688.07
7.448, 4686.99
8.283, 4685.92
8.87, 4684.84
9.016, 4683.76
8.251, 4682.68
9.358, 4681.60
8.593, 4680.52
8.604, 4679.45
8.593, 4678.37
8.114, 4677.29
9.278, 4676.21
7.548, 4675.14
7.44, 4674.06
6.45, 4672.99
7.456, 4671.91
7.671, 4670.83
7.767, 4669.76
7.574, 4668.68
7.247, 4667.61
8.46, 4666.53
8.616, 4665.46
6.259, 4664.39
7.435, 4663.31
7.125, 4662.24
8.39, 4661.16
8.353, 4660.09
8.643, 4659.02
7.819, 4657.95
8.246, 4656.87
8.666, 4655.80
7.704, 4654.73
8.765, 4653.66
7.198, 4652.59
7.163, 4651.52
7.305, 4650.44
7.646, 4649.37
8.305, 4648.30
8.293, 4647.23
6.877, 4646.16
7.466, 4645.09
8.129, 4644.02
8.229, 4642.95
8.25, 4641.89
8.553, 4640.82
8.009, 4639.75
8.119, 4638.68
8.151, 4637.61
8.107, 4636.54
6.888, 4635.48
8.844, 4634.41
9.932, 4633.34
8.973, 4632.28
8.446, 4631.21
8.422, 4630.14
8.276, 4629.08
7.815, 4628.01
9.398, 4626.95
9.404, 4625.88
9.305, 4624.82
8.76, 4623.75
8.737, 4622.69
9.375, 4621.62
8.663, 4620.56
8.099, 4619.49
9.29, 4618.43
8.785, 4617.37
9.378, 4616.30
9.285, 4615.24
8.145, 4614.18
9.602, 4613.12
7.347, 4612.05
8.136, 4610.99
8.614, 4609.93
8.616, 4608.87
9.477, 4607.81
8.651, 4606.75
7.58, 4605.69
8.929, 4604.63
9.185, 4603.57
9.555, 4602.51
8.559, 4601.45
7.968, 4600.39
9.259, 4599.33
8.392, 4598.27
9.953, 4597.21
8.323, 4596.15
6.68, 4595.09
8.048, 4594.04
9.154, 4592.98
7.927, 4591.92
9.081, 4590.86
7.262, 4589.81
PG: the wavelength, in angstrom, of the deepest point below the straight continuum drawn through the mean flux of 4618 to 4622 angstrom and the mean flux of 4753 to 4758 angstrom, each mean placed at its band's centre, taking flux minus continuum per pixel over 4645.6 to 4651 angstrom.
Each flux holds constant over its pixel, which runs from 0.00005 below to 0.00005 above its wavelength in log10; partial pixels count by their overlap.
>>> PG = 4646.16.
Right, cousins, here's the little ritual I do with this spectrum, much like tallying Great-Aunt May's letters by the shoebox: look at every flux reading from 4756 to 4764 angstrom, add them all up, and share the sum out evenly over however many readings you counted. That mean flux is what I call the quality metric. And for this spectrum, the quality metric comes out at 8.2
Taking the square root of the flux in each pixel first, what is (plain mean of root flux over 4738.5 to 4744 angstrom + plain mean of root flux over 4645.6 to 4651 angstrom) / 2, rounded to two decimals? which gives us 2.90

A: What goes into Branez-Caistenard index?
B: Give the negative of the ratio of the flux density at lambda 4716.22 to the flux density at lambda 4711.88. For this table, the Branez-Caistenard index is -1.23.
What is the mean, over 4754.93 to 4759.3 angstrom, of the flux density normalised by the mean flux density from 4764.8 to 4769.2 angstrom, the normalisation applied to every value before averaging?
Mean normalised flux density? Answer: 1.09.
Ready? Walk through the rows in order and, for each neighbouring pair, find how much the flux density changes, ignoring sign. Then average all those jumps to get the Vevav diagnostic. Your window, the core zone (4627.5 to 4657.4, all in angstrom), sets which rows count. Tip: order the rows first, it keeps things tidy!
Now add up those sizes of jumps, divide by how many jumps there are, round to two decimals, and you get 0.57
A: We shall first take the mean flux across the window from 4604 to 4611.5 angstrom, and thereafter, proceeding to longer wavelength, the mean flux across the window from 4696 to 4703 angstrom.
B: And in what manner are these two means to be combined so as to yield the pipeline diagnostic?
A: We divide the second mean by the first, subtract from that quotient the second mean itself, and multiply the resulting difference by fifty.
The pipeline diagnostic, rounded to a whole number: -363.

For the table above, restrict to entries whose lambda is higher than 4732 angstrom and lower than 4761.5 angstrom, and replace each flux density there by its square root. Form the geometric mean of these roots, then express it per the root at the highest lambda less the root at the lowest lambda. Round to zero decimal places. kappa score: 43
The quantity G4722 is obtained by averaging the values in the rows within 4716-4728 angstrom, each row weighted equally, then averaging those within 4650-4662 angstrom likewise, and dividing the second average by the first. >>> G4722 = 0.87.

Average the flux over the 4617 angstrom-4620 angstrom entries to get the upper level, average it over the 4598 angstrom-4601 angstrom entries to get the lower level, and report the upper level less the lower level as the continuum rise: 0.2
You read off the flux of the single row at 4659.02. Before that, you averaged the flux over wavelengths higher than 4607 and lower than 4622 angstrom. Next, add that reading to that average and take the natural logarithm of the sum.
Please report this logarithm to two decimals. 2.86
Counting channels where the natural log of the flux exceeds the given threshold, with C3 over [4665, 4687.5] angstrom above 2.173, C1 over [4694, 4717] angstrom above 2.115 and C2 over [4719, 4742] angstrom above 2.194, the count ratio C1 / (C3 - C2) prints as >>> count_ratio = -2.2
